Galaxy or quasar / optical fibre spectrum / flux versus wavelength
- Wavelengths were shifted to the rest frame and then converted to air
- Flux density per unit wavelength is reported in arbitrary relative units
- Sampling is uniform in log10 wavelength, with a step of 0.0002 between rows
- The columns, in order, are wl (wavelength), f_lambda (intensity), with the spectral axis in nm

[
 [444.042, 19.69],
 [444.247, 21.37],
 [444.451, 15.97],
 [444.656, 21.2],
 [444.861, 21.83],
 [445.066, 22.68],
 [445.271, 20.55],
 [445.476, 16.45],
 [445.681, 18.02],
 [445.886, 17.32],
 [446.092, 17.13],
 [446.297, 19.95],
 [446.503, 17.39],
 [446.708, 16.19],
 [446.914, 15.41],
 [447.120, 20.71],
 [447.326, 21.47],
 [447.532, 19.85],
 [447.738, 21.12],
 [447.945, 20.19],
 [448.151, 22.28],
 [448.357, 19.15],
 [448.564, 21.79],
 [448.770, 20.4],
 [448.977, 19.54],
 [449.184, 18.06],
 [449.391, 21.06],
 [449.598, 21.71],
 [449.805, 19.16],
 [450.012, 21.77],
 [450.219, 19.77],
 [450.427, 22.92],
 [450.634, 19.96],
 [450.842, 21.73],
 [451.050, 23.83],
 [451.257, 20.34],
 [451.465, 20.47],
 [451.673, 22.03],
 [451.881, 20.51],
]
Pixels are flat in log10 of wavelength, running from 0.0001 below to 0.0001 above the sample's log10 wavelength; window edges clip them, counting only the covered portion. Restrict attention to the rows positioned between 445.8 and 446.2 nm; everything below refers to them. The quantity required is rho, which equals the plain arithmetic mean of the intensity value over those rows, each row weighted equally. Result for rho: 17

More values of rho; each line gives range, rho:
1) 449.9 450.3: 21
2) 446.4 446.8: 17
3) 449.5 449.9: 20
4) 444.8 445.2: 22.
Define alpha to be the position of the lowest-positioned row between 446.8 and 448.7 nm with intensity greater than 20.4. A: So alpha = 447.120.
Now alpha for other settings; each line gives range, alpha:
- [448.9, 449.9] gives 449.391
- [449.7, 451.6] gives 450.012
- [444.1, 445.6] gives 444.247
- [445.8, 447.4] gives 447.120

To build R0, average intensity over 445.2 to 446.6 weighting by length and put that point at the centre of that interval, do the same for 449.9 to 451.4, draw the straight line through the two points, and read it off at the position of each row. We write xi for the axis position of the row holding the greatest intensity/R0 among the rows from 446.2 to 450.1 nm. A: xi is 448.151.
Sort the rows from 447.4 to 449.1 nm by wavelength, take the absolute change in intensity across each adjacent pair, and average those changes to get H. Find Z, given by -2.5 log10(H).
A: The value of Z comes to -0.613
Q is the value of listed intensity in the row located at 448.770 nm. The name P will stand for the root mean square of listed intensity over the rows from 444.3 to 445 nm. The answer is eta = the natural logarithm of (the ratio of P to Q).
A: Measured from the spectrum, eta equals -0.03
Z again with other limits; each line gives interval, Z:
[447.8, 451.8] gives -0.799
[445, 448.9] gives -0.728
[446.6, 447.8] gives -0.723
